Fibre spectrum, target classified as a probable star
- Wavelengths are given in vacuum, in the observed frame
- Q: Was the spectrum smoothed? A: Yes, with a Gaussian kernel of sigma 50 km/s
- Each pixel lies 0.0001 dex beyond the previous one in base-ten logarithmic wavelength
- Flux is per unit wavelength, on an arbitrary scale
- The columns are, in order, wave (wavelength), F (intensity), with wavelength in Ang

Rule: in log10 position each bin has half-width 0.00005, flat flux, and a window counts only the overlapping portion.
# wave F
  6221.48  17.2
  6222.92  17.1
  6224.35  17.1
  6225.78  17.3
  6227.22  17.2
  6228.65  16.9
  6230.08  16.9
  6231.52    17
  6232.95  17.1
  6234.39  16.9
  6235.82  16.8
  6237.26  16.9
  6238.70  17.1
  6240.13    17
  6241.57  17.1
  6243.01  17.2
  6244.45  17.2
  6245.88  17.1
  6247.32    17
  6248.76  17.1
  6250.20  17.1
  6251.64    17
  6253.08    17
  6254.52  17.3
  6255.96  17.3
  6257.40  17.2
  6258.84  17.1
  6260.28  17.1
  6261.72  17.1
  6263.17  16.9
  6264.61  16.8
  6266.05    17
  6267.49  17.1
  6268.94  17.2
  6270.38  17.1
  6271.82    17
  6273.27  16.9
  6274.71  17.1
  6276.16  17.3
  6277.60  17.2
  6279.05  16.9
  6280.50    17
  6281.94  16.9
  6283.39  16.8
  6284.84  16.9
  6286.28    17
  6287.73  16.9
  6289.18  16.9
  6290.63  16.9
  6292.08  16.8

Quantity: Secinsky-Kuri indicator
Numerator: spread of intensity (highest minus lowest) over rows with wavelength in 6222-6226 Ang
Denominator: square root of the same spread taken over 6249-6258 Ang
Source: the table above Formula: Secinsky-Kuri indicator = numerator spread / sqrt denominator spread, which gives 0.37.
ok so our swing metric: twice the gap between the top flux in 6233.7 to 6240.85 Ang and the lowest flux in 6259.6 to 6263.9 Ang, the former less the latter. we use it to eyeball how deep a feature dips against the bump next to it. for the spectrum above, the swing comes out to 0.40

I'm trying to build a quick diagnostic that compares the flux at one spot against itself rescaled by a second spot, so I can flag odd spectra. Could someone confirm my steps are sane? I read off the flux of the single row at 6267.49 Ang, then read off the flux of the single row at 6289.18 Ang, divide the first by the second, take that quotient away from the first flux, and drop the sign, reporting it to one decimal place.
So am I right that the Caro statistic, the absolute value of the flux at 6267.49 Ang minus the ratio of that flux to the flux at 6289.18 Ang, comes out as 16.1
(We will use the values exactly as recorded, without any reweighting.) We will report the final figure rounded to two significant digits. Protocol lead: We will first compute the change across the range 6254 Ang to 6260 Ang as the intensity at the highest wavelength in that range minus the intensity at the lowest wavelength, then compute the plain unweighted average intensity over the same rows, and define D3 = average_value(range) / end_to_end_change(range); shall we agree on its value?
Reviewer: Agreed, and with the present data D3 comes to -86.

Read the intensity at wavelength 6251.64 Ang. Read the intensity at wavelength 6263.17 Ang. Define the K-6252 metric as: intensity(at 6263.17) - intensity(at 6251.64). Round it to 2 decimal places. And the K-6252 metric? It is -0.10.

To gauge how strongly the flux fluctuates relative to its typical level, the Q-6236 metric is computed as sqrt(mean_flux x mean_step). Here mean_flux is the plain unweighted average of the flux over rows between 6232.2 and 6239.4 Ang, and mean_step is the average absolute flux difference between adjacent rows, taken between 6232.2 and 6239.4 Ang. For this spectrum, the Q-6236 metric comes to 1.6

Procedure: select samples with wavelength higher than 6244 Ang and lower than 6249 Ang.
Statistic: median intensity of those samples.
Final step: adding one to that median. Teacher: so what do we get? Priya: 18.1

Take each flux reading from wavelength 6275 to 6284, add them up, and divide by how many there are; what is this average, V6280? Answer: 17.0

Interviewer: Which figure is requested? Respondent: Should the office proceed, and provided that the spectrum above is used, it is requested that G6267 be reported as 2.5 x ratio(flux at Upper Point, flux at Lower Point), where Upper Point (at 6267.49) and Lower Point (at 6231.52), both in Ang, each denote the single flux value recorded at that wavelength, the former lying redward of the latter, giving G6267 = 2.51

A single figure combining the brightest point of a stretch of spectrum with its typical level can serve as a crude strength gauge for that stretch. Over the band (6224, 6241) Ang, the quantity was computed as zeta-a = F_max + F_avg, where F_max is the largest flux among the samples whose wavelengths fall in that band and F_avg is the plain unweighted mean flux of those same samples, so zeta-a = 34.3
